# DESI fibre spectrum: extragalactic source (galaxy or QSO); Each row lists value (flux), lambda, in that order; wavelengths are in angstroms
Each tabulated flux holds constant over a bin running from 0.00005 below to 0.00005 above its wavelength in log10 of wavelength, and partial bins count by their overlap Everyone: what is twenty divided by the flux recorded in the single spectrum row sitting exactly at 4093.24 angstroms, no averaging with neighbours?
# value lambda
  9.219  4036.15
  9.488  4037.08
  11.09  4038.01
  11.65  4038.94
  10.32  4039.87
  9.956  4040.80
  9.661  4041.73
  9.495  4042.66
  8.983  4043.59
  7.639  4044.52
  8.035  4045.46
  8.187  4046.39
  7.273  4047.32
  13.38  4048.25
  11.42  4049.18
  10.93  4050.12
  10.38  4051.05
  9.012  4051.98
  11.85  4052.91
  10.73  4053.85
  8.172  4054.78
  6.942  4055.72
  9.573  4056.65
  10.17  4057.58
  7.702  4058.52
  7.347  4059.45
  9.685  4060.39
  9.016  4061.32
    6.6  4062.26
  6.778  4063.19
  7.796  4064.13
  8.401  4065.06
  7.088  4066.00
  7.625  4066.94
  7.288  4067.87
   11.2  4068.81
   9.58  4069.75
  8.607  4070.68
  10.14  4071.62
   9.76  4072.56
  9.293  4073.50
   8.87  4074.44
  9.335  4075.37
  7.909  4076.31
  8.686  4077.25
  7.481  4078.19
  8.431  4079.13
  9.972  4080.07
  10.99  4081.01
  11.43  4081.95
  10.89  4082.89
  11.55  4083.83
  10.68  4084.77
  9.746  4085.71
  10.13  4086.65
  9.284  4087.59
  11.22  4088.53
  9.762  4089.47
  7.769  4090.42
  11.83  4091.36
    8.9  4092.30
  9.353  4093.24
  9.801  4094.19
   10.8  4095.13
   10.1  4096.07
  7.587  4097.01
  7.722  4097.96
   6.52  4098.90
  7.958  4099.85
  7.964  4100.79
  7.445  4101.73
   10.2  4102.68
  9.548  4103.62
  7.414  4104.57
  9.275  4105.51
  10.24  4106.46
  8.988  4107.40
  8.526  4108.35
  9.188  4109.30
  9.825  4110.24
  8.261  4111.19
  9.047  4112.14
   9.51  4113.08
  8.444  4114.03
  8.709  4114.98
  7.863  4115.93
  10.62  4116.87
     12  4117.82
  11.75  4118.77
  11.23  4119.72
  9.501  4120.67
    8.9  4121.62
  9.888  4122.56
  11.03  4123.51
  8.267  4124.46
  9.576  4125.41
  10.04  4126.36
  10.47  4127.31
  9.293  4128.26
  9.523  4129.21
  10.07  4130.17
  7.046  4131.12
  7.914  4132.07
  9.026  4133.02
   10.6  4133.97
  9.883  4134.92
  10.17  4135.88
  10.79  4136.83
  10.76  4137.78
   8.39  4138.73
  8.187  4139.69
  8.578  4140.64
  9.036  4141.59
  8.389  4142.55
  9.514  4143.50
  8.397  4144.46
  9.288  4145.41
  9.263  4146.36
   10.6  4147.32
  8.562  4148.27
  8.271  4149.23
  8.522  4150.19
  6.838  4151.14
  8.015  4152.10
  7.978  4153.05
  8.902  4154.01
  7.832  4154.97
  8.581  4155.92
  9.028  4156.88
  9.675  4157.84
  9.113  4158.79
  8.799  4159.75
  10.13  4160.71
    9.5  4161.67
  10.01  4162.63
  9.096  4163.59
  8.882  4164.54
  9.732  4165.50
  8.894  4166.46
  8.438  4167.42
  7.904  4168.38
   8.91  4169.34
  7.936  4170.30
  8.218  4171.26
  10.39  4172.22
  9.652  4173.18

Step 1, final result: 2.1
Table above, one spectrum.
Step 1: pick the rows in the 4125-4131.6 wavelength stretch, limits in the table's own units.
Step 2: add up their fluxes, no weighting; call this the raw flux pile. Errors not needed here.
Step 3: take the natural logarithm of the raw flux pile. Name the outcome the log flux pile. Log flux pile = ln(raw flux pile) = 4.19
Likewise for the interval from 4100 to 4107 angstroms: 4.13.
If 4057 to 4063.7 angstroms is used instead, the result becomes 4.05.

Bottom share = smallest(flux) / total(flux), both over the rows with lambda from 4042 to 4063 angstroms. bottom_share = 0.033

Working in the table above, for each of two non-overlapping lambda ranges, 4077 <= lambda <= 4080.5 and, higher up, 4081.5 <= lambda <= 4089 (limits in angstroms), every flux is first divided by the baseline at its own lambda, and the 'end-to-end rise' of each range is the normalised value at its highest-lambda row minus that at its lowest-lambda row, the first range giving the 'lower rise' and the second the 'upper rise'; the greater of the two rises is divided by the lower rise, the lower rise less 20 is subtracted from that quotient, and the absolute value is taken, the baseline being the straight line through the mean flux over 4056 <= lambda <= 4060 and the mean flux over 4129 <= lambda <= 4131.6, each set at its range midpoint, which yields 20.9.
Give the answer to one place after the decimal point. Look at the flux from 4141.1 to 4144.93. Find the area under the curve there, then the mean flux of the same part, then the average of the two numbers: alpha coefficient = 21.3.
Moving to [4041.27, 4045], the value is 21.1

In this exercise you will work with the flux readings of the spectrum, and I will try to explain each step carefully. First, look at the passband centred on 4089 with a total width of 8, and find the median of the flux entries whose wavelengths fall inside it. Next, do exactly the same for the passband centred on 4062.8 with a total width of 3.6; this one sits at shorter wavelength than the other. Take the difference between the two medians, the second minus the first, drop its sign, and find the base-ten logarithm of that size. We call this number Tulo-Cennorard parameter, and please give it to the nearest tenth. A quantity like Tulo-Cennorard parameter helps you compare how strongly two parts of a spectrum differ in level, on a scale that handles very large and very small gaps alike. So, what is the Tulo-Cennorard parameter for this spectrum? 0.4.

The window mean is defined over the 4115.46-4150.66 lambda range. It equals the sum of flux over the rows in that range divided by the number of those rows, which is 9.5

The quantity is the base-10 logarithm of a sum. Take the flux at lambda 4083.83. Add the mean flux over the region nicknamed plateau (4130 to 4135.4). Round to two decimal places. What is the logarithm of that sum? 1.31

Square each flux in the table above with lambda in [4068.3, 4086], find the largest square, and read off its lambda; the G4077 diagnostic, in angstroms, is 4083.83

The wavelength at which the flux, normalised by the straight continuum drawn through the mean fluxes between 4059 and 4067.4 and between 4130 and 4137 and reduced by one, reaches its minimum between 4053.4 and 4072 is 4062.26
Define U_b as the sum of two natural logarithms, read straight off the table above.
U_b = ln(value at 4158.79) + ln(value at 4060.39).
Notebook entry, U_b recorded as 4.5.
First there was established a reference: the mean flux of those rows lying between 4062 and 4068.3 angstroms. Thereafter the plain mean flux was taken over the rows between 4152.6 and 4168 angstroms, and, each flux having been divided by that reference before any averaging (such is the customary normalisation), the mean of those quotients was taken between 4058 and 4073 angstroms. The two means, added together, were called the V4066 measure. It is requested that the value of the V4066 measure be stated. 10.2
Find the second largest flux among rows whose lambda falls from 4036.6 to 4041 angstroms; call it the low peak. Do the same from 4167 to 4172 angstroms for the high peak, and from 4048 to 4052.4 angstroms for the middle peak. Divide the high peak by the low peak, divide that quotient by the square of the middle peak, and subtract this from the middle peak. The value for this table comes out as 11.4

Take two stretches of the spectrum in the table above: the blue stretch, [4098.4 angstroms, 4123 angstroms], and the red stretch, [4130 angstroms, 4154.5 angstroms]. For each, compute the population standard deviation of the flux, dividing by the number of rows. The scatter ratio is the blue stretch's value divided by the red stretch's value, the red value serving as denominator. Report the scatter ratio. 1.2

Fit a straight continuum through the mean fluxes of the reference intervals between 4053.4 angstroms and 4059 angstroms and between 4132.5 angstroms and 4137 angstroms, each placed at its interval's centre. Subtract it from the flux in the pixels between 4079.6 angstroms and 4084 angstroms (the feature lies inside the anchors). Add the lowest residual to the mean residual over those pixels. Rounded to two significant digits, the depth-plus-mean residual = 2.4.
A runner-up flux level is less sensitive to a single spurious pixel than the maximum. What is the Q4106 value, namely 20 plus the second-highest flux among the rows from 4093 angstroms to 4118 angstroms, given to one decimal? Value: 30.8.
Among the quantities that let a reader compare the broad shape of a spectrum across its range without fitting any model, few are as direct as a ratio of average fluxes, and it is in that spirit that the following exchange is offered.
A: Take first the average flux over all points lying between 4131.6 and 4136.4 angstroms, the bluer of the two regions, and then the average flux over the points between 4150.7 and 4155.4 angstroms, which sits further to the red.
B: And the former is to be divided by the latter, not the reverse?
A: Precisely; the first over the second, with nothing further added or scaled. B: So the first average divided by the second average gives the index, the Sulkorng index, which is 1.20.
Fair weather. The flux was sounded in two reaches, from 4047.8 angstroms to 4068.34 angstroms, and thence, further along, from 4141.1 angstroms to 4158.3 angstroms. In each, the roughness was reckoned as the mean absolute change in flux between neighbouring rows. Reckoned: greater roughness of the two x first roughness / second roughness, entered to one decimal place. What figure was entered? 2.0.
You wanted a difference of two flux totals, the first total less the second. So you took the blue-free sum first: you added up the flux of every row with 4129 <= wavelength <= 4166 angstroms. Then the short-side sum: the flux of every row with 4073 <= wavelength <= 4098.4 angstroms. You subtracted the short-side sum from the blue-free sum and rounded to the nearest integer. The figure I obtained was 93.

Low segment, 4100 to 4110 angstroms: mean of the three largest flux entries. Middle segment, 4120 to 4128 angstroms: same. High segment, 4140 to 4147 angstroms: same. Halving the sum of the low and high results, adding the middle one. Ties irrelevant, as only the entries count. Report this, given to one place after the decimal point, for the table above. 20.2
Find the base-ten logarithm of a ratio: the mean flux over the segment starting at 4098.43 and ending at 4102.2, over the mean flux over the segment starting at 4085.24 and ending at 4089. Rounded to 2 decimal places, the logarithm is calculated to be -0.13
